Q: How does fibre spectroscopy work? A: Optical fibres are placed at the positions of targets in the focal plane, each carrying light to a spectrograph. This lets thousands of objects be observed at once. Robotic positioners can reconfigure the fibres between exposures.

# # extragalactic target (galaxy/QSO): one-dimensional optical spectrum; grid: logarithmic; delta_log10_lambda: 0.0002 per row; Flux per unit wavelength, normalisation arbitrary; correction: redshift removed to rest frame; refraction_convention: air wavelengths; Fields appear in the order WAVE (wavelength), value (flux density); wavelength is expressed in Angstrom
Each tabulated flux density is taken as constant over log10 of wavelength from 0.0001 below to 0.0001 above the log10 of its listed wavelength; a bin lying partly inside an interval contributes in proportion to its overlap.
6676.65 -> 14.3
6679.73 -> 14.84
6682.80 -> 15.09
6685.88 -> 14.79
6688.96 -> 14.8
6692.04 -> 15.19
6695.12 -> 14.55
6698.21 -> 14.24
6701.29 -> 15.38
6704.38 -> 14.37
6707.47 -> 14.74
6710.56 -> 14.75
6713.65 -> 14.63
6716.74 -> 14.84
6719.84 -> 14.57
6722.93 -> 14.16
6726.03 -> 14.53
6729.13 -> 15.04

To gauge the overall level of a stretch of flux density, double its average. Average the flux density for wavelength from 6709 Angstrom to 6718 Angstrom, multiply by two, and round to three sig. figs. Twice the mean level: 29.5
